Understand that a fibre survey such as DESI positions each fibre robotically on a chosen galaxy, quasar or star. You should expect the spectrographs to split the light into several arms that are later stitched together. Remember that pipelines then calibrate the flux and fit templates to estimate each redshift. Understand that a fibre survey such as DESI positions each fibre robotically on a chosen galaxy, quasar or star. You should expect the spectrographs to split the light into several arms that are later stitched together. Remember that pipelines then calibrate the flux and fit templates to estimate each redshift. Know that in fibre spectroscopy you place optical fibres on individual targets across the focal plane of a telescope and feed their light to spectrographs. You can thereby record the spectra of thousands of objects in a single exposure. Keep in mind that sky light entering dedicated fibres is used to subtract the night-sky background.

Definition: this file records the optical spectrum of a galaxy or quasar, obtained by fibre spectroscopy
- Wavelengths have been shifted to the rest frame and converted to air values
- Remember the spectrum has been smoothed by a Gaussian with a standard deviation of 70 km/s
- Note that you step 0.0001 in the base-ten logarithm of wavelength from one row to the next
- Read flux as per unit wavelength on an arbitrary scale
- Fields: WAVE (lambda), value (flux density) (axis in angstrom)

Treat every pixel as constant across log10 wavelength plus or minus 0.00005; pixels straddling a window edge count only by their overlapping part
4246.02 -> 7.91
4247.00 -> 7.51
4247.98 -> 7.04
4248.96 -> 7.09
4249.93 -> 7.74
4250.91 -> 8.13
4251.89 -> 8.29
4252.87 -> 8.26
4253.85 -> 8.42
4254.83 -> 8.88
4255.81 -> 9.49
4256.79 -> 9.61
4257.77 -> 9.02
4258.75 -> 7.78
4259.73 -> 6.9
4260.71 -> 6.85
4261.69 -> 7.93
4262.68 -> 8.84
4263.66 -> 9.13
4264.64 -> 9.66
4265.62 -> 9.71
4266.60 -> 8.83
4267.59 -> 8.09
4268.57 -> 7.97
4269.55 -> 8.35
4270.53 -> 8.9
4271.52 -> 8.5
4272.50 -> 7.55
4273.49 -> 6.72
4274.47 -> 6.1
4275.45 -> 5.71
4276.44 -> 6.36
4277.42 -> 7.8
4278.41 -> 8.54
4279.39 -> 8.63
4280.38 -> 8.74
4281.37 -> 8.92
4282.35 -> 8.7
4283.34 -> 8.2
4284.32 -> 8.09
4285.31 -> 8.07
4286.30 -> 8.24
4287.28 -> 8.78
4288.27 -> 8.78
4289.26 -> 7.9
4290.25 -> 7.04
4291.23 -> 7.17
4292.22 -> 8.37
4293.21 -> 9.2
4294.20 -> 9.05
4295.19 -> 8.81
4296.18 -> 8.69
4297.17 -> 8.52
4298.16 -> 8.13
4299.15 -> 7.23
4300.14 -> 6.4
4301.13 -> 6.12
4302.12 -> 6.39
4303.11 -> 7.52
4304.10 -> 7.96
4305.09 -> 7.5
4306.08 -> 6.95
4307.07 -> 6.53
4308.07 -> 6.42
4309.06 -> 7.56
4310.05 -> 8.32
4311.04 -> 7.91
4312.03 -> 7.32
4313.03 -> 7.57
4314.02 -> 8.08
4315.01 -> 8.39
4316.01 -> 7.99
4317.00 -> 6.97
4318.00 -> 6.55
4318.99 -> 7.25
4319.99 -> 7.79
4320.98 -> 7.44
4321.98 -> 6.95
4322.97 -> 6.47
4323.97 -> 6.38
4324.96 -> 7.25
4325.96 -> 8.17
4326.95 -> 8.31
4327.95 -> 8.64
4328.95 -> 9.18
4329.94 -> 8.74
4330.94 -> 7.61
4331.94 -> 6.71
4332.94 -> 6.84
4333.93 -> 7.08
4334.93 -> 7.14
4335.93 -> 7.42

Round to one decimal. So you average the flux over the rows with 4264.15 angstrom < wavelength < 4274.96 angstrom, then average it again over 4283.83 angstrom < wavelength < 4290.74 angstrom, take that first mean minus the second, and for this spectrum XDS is 0.1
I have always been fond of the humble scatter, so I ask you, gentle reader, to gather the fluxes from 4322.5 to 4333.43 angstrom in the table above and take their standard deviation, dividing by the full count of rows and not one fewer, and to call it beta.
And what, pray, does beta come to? 0.95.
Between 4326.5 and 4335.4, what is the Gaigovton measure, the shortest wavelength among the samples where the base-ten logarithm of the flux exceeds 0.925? 4327.95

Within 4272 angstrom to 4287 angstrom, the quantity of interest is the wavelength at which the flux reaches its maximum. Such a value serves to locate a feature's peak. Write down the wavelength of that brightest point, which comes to 4281.37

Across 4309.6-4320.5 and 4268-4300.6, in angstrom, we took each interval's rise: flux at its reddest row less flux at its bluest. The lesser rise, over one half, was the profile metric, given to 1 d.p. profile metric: -3.1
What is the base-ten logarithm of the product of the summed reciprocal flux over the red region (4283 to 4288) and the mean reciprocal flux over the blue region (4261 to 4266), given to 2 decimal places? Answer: -1.17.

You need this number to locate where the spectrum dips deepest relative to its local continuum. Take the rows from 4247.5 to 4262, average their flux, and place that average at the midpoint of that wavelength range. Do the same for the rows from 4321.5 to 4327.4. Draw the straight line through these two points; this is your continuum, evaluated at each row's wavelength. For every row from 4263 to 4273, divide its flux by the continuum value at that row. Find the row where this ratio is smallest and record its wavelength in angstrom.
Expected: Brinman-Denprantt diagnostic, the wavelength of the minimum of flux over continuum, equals 4272.50 angstrom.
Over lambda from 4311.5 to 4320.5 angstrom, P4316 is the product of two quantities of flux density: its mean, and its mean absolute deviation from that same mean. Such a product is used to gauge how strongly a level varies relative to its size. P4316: 3.5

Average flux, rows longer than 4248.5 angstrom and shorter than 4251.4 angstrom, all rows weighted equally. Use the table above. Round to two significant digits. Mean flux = 7.7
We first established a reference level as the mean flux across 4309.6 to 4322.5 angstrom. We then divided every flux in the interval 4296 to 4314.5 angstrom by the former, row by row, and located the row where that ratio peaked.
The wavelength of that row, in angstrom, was 4296.18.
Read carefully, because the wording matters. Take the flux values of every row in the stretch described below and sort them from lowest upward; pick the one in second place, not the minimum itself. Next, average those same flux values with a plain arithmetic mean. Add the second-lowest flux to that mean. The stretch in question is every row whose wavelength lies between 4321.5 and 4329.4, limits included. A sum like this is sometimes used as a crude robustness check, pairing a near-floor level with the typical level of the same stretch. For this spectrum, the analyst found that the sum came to 14.1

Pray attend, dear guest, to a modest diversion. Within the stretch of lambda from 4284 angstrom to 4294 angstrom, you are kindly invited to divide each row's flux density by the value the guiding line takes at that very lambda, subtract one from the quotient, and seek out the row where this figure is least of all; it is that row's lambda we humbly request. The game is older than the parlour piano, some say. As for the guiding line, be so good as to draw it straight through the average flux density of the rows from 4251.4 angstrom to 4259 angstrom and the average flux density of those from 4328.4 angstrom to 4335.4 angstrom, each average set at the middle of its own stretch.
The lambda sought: 4290.25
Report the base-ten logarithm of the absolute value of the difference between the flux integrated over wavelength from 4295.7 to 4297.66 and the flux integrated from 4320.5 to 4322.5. 0.4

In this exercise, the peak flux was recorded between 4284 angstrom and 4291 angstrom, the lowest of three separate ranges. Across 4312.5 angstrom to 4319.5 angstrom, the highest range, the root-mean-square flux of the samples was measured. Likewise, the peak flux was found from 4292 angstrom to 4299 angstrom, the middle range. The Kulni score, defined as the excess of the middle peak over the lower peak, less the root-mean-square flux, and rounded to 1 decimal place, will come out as -7.1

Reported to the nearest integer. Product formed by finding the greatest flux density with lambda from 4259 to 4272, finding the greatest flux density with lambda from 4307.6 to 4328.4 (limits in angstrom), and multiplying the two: 84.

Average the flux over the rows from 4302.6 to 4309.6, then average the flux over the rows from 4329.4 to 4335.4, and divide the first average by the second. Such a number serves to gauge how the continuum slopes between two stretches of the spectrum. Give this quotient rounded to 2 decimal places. 0.98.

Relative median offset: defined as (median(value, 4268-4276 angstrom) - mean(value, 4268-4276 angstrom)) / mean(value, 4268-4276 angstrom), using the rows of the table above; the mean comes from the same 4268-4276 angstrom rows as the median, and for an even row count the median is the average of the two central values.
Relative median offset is 0.038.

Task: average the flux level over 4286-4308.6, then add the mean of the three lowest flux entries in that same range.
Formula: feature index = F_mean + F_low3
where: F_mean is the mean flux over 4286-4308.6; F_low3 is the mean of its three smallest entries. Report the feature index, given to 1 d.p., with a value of 14.0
